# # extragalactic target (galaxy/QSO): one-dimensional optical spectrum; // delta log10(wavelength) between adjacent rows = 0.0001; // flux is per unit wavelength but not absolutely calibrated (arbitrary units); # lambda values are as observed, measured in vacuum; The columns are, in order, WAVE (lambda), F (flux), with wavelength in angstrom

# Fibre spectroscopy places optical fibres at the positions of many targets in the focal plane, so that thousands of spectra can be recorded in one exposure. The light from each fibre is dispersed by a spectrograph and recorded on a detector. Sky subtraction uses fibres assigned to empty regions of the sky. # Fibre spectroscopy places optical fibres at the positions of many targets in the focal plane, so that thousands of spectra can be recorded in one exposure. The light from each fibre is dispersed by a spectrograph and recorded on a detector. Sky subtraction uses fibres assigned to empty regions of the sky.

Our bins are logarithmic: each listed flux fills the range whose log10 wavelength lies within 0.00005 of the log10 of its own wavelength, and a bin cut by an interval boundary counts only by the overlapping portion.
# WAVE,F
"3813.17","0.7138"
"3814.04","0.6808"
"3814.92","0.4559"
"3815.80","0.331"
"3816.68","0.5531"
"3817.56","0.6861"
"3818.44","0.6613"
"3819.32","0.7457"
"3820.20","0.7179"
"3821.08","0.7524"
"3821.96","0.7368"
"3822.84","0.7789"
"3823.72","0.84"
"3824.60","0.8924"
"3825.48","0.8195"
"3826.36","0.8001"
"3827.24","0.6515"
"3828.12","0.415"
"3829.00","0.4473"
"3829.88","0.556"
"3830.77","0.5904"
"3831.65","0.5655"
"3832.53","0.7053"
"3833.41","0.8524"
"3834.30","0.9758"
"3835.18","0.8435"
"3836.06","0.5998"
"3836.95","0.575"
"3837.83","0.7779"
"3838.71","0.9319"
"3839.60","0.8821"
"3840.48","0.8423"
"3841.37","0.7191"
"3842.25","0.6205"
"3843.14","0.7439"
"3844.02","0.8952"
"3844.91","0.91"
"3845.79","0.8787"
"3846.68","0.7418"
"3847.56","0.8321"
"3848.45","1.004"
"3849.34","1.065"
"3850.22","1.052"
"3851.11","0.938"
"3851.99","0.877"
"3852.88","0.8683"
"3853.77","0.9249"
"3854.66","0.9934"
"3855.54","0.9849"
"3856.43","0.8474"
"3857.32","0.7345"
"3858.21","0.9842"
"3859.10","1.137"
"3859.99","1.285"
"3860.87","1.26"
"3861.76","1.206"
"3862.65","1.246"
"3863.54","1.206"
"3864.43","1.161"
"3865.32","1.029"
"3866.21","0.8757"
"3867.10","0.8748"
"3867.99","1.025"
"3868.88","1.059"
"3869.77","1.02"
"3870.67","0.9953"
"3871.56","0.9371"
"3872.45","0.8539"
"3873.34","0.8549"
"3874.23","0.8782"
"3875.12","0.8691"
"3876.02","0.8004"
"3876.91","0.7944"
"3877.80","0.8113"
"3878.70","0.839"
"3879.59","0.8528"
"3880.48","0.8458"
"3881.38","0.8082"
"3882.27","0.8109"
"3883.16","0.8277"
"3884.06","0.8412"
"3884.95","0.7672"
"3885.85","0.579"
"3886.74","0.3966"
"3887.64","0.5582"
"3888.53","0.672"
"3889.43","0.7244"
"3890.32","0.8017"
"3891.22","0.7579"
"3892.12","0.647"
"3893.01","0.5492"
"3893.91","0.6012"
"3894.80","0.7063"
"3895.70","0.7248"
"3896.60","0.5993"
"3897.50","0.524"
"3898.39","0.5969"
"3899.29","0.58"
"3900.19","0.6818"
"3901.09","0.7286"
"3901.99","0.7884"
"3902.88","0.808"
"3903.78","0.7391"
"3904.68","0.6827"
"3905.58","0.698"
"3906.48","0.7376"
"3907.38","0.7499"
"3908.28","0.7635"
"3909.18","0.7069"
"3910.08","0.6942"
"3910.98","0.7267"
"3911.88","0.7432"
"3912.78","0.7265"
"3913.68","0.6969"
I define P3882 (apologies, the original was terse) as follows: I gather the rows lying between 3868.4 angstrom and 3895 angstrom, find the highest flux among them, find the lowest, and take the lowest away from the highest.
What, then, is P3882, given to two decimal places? 0.66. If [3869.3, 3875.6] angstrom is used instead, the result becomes 0.17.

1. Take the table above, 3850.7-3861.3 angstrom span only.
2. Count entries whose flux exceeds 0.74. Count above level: 11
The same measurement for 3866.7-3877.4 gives 12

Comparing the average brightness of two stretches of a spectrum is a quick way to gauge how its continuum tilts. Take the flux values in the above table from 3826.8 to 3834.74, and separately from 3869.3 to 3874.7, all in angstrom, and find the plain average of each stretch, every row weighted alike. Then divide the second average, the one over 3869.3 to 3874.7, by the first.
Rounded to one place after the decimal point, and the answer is 1.4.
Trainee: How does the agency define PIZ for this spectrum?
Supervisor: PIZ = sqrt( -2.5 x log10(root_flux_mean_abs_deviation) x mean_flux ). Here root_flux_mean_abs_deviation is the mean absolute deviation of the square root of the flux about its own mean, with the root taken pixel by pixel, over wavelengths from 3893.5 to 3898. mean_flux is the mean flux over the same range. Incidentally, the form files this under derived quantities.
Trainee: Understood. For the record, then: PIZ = 1.47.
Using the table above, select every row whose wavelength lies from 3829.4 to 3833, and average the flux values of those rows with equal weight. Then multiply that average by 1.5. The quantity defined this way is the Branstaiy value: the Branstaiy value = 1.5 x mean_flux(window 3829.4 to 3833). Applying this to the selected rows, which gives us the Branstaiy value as 0.91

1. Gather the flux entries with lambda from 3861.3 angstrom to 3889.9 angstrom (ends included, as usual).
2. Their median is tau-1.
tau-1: 0.85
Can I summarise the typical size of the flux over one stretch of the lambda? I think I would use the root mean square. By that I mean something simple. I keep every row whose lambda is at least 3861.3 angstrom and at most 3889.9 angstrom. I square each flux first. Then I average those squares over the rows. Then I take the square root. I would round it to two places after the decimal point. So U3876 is 0.89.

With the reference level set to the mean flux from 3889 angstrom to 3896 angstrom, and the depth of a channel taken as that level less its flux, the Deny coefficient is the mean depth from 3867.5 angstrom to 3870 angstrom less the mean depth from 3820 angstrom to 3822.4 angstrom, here -0.30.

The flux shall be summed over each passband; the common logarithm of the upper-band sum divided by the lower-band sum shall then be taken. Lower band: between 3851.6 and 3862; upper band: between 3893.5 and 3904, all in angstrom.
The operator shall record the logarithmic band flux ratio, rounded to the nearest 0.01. -0.18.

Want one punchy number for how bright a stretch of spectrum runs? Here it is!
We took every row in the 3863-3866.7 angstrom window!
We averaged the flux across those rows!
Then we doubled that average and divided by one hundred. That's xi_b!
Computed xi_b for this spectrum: 0.0214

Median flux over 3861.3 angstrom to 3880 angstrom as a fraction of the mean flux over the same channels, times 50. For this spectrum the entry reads 45.7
